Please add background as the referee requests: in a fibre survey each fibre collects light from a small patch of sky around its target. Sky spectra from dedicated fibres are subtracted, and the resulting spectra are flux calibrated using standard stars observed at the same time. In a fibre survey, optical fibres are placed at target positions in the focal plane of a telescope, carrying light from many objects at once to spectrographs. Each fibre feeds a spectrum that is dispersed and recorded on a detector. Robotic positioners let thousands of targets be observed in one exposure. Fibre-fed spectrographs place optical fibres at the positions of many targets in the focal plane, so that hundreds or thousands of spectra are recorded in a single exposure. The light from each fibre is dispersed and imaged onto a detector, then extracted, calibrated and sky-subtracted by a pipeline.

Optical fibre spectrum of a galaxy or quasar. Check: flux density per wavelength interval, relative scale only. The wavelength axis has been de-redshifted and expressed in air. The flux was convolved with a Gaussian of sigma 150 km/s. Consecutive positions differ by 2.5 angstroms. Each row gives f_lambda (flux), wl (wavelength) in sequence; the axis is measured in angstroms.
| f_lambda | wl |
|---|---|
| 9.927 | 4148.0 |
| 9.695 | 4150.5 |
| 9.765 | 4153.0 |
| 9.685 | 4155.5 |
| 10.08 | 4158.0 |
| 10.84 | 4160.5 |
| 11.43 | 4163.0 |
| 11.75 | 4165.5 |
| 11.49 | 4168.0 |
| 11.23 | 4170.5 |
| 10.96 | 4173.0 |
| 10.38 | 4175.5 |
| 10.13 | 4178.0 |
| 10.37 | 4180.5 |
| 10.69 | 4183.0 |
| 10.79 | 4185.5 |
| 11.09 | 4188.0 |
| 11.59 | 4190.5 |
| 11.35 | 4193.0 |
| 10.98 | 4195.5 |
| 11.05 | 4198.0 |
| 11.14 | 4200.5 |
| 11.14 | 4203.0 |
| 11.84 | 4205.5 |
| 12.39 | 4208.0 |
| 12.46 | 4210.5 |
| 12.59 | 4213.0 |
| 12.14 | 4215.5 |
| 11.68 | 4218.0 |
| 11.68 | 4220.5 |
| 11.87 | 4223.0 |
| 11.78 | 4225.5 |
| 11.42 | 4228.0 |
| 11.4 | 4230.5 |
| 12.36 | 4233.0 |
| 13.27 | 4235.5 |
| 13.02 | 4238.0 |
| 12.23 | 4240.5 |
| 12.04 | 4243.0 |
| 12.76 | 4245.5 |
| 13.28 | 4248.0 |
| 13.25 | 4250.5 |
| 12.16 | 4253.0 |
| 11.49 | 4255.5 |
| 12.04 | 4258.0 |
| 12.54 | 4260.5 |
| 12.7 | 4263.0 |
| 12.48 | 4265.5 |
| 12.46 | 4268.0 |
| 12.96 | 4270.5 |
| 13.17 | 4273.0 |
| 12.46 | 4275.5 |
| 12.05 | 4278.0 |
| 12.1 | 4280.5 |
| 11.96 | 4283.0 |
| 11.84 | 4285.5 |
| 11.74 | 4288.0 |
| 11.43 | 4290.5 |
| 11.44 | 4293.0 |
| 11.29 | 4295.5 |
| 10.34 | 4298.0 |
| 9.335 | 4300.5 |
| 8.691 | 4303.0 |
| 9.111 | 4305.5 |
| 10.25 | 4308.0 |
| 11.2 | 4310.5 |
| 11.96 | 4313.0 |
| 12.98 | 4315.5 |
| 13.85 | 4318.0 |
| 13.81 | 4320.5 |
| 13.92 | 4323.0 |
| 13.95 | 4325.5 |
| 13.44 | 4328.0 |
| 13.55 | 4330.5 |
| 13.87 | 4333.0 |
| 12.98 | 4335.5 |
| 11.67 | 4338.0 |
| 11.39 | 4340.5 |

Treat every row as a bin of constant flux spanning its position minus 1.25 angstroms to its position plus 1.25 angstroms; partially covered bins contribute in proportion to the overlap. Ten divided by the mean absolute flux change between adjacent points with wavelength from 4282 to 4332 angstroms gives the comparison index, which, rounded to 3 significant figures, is 20.5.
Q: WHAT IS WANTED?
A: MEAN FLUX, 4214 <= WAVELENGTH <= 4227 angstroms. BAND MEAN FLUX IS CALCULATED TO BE 11.8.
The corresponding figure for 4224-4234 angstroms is 11.7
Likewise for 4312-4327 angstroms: 13.4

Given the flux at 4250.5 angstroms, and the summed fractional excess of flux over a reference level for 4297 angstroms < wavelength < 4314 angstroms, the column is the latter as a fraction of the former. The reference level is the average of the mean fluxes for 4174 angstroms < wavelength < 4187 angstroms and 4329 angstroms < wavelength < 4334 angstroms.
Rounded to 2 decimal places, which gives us -0.09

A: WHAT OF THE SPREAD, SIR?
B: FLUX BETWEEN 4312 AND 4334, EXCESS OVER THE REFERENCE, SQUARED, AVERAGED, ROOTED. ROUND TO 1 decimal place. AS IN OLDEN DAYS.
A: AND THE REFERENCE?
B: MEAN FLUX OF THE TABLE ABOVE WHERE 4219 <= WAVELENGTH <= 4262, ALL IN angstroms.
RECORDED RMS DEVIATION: 1.4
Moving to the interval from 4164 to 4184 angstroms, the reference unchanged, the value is 1.5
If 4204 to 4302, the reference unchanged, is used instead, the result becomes 0.8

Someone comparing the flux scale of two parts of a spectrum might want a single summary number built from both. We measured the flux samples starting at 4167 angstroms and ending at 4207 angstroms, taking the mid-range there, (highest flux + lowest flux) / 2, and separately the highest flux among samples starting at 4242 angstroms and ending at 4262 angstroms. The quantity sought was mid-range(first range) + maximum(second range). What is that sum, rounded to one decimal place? 24.3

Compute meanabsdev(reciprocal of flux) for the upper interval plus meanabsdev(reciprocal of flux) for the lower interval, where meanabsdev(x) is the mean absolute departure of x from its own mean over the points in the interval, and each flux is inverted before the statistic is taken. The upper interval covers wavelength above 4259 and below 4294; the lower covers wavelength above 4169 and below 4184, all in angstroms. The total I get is 0.0059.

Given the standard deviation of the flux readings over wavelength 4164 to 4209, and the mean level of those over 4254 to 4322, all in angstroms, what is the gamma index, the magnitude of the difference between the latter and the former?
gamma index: 11.2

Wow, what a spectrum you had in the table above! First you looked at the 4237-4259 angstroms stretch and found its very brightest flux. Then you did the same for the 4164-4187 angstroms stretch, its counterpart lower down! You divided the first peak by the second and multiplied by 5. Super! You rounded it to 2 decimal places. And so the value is 5.65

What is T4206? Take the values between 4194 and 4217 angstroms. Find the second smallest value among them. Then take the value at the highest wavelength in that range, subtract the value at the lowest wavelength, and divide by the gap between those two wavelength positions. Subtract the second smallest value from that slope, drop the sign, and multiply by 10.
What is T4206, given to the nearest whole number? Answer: 110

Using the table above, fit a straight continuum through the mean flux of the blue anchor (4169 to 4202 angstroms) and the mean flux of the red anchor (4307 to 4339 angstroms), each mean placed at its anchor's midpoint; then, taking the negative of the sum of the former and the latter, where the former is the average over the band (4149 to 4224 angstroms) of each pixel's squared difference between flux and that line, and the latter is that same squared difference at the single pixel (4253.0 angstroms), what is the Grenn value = -0.5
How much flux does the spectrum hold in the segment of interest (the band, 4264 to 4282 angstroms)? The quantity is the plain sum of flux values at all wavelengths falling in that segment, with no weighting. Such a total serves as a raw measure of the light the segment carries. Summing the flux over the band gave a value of 88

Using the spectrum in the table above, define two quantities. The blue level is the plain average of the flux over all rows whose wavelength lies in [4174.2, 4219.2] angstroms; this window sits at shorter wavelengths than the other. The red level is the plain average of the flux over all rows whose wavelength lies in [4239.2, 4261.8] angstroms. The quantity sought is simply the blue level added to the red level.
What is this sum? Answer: 23.7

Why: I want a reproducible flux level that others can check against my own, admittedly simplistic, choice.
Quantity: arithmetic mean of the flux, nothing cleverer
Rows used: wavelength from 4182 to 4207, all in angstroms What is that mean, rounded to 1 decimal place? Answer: 11.2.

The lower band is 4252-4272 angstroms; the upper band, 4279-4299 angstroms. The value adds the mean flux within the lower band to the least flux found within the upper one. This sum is 22.7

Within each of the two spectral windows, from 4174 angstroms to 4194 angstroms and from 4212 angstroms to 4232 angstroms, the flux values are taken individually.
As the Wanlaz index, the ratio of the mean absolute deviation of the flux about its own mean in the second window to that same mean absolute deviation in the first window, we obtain 0.7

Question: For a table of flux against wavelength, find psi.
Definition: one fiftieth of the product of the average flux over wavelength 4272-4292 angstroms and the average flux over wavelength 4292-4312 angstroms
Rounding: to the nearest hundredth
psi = 2.47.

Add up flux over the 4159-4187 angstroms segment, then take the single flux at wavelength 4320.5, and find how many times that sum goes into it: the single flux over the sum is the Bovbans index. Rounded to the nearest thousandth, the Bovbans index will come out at 0.115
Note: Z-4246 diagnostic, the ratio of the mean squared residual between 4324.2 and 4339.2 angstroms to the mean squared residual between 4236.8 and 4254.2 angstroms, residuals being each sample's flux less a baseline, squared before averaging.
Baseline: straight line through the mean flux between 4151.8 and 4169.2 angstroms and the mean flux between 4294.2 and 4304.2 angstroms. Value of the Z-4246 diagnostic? 2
